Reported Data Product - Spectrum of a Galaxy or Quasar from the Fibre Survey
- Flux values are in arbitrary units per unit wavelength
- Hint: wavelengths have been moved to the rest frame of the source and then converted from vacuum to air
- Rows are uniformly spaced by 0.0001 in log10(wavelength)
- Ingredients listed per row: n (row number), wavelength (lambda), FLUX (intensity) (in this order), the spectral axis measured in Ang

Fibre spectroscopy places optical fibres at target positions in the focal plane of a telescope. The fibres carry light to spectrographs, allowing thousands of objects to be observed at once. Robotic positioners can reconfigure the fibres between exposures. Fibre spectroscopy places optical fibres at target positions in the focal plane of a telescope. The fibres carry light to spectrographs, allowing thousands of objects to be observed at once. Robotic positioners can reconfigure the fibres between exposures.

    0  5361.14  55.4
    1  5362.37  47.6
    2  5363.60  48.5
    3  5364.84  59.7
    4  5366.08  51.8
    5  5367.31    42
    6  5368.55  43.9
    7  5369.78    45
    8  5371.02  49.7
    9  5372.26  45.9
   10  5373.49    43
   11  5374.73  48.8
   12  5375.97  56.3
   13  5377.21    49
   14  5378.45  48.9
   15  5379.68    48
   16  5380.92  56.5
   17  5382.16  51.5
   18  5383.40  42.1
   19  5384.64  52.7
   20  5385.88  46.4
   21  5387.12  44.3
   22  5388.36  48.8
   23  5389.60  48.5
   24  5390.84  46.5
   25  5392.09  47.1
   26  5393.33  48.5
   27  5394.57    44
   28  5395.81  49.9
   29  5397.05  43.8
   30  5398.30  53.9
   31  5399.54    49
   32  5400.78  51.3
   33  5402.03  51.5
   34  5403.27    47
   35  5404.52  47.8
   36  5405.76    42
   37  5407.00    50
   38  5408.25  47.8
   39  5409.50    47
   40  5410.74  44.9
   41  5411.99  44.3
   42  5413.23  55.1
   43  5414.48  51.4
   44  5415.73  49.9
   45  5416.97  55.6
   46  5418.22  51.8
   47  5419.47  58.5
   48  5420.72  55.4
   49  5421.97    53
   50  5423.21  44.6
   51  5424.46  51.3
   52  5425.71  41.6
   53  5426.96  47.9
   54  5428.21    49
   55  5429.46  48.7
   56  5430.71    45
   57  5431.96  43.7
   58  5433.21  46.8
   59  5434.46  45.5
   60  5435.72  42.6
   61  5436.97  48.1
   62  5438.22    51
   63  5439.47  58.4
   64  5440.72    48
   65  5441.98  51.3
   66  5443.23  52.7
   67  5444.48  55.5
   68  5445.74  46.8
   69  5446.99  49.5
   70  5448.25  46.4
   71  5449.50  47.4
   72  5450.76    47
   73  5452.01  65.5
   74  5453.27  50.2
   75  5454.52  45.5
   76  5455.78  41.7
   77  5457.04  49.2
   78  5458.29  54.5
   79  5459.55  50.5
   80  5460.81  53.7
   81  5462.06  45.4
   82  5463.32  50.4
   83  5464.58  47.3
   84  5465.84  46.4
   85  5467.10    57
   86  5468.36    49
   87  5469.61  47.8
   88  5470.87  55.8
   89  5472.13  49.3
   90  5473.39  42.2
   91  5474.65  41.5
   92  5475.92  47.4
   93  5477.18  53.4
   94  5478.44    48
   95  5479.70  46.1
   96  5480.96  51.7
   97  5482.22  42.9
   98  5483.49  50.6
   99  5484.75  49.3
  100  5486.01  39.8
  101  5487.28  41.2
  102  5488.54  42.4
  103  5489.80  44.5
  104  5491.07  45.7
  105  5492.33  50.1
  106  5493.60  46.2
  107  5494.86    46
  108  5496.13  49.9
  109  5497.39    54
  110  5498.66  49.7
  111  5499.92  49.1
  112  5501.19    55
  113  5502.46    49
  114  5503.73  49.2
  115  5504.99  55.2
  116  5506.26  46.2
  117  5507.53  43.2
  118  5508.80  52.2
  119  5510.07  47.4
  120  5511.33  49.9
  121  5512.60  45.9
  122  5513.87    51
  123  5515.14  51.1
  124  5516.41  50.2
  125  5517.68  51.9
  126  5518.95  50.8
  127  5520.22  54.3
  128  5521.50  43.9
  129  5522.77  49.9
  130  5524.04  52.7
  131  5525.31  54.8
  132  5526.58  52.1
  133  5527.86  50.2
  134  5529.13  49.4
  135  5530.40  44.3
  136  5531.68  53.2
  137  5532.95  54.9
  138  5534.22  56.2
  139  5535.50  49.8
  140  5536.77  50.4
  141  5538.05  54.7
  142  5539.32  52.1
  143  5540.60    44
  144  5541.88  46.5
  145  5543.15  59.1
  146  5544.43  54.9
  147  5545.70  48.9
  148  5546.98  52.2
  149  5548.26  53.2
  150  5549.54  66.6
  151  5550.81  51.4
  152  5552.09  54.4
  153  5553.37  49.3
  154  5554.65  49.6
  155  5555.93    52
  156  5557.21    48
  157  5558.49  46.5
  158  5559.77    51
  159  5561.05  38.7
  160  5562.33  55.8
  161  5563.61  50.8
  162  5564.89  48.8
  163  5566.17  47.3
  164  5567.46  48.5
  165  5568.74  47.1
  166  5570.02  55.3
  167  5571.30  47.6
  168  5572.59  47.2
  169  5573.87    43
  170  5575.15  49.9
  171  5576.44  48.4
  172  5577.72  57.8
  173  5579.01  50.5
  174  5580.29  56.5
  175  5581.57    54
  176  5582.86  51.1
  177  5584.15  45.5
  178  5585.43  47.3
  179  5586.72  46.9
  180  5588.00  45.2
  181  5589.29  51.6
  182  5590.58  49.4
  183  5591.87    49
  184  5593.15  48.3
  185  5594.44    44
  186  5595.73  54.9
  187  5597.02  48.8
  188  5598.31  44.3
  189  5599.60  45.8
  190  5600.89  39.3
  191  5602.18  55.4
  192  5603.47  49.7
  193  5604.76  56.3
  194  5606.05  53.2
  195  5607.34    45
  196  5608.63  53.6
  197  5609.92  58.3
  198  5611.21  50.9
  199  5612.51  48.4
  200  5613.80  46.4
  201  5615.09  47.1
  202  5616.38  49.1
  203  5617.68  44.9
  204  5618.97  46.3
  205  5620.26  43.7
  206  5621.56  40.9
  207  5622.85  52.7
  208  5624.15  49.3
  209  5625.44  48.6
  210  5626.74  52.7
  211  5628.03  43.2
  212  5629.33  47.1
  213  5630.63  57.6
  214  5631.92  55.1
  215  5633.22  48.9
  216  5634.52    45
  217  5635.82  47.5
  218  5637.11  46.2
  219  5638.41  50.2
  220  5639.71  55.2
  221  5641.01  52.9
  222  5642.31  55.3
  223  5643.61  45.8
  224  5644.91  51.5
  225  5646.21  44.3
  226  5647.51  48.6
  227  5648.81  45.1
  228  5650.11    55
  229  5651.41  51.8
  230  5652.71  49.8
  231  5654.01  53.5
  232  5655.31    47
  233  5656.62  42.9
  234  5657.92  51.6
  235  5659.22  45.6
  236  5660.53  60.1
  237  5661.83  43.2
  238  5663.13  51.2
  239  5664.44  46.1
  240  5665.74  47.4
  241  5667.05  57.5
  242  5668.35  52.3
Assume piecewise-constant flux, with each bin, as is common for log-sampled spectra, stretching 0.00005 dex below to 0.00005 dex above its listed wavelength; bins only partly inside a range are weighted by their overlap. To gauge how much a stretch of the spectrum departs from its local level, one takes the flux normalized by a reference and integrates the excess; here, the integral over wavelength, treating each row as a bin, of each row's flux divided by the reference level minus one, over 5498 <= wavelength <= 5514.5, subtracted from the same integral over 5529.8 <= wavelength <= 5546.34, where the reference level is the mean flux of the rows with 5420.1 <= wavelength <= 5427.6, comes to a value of 0.68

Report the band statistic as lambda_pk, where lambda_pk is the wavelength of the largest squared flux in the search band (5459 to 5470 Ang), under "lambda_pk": 5467.10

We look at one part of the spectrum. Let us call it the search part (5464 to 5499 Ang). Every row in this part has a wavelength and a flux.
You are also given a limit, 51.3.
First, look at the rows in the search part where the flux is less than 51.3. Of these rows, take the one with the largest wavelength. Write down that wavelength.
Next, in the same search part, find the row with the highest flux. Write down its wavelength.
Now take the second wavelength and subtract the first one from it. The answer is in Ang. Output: -31.6 Ang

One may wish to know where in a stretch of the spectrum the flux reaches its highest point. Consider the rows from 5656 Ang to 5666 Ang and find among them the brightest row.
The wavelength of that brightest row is 5660.53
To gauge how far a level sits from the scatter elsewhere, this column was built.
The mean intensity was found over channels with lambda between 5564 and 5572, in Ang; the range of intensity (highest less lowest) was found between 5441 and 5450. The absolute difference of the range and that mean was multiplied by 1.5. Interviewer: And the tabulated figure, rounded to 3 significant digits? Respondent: 60.0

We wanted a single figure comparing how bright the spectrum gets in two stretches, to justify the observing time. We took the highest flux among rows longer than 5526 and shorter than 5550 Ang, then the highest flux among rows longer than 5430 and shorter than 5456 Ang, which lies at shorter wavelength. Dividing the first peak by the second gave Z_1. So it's 1.02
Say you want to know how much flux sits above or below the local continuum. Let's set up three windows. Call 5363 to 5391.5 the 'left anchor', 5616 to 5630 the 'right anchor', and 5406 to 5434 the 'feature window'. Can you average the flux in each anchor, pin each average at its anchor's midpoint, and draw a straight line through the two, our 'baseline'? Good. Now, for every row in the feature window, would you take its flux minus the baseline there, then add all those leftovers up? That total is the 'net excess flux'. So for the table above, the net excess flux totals 20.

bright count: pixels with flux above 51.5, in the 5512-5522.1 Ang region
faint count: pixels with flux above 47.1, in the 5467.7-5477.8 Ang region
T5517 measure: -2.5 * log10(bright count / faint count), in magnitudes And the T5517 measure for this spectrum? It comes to 1.2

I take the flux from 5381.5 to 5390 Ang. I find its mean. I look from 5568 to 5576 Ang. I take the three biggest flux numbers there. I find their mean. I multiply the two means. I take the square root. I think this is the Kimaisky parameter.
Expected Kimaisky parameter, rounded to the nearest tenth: 49.3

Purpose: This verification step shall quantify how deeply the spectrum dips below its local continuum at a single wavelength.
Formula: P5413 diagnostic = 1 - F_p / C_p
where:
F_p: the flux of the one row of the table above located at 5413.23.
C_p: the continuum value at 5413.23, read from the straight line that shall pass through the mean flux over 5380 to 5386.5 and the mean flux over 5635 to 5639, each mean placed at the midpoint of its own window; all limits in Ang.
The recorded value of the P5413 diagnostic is -0.11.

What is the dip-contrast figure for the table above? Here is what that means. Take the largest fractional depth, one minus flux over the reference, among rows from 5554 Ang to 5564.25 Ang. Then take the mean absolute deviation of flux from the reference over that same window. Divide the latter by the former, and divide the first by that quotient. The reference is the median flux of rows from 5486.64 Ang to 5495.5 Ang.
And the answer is 0.0046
